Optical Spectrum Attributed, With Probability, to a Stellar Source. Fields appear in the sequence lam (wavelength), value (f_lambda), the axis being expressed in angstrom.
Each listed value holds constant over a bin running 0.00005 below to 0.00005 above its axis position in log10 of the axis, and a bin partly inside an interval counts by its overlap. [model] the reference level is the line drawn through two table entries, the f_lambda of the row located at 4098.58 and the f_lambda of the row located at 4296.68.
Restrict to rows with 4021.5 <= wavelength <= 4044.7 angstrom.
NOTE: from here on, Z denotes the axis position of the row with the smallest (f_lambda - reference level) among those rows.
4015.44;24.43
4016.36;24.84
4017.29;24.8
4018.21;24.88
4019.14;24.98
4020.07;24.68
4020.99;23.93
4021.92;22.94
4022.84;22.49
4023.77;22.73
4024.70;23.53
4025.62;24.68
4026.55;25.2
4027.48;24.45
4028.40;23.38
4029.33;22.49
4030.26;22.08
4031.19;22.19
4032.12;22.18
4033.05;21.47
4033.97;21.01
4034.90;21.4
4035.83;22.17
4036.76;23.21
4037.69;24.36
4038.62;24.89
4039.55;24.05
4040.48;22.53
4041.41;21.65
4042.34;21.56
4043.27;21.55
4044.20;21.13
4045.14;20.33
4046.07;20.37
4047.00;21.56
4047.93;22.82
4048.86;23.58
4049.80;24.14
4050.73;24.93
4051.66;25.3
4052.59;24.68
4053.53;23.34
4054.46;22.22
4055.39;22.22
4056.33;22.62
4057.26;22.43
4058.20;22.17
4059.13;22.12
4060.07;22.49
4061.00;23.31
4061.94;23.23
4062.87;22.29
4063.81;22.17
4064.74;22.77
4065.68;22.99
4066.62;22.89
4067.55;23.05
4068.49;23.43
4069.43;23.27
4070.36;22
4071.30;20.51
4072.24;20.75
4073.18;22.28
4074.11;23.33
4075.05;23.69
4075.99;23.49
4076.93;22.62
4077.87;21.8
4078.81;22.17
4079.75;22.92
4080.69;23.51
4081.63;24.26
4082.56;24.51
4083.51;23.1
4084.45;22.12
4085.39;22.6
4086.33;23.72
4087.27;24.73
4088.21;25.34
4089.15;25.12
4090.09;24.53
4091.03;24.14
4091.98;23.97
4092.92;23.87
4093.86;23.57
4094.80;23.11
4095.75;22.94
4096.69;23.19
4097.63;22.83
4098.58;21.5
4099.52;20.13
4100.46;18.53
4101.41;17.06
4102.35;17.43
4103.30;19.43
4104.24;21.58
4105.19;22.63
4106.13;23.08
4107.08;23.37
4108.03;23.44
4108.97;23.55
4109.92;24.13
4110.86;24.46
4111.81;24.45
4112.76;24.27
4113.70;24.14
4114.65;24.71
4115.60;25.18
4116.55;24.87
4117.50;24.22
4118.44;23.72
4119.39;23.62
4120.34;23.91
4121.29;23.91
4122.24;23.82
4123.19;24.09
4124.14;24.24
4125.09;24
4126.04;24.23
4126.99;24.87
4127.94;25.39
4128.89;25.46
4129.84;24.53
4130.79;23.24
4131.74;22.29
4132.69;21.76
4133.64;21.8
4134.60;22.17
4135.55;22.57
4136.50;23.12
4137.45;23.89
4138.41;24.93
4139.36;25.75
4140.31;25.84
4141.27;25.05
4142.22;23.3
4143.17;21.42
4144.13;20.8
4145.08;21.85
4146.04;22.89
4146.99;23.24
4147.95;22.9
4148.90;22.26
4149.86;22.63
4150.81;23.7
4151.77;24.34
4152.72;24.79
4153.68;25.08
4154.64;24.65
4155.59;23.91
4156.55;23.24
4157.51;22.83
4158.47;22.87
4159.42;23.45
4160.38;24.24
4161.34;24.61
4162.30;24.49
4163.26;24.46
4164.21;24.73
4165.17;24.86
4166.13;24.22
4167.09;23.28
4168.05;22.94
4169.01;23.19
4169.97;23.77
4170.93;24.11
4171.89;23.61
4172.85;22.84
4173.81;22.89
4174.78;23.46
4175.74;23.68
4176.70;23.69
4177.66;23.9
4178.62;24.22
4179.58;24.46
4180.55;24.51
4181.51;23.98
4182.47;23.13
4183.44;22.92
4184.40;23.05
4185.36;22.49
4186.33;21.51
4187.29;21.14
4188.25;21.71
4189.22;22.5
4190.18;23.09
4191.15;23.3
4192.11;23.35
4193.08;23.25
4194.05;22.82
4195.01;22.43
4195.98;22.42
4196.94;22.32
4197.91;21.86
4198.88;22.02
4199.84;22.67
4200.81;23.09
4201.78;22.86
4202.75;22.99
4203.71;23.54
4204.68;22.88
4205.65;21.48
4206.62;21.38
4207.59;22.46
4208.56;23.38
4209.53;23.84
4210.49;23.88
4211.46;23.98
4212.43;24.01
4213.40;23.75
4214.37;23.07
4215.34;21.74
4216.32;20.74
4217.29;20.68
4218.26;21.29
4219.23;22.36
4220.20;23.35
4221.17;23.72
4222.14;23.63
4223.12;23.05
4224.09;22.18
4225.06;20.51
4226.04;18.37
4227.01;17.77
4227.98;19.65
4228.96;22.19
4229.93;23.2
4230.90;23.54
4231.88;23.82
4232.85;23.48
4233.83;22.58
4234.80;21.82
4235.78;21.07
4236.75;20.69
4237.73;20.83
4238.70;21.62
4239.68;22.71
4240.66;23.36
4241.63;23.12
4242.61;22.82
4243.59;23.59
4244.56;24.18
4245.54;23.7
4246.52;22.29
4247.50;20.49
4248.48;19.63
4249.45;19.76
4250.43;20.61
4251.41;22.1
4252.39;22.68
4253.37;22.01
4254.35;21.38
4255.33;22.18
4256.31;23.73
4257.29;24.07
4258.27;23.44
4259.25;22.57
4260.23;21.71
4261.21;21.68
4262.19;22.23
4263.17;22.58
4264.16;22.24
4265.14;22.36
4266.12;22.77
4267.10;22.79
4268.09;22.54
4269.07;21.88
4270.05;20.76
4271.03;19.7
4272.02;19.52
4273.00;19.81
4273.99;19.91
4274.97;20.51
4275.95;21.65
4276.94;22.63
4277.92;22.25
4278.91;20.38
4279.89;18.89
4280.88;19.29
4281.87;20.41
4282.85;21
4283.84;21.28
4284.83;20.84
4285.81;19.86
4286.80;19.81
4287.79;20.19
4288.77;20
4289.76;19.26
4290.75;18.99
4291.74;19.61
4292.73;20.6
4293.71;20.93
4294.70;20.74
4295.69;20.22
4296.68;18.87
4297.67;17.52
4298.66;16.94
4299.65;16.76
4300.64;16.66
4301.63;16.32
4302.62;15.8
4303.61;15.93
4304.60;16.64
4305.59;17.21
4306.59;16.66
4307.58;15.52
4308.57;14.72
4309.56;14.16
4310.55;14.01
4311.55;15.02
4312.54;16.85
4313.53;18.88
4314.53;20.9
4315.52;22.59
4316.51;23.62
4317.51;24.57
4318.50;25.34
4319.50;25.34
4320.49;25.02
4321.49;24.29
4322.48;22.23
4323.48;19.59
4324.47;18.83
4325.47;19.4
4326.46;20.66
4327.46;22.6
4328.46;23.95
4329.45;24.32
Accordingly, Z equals 4033.97 angstrom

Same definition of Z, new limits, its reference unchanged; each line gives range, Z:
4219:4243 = 4227.01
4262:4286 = 4279.89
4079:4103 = 4101.41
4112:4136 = 4132.69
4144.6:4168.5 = 4145.08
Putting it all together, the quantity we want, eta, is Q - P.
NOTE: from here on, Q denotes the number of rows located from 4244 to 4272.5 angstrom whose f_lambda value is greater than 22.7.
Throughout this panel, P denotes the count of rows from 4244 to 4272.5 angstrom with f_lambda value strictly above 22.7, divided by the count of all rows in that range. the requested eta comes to 7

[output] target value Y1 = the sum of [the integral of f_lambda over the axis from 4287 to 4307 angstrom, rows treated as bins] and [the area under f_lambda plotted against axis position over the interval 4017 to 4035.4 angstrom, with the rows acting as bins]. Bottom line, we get 794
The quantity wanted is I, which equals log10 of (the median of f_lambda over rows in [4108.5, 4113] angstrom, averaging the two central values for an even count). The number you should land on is 1.39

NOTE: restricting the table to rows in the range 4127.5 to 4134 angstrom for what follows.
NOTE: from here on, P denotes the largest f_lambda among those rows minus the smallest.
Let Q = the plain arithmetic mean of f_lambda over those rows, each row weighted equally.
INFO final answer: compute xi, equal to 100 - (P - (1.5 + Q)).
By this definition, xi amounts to 121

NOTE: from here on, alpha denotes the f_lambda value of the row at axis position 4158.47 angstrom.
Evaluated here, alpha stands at 22.87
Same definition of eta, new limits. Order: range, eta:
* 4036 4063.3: 13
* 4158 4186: 27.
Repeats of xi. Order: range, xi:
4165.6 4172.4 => 124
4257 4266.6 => 122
